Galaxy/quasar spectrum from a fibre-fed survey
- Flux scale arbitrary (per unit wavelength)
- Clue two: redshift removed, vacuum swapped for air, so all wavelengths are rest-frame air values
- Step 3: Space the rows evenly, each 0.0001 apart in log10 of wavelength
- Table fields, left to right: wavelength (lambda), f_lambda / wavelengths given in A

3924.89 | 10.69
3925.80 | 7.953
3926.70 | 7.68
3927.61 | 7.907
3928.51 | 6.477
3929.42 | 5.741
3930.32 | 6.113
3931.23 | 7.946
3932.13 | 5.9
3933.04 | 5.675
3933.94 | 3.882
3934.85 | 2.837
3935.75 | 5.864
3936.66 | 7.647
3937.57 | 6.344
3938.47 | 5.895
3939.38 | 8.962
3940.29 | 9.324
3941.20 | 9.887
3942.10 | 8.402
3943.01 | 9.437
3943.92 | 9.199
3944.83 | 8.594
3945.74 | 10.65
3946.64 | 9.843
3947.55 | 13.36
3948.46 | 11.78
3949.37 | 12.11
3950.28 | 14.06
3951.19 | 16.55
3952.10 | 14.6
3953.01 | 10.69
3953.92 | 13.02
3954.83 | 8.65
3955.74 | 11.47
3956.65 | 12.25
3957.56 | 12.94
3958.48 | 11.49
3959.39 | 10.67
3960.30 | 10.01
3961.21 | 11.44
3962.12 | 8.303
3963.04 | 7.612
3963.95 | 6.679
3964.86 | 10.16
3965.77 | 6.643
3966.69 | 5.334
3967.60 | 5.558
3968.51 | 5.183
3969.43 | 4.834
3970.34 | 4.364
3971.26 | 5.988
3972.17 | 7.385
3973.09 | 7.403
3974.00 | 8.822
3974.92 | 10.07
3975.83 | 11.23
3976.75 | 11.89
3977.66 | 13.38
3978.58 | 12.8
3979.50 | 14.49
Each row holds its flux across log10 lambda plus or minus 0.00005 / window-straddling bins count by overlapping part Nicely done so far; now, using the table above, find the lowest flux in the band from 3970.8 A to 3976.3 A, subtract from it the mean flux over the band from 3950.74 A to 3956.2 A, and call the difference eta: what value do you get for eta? -6.5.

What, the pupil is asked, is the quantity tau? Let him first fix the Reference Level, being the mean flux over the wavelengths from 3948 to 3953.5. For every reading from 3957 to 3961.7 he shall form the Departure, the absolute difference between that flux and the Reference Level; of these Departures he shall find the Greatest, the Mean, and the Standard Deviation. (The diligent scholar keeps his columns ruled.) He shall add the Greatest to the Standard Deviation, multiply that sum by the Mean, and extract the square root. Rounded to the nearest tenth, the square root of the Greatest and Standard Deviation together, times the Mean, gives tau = 2.9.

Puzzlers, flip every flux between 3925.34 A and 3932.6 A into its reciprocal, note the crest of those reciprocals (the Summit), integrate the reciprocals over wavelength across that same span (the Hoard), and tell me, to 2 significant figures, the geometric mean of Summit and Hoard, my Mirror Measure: 0.43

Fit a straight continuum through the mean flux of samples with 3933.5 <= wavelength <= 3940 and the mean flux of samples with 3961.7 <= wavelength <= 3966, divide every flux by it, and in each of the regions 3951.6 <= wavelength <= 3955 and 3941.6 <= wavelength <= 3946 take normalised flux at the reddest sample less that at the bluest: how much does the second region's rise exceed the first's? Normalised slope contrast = 1.2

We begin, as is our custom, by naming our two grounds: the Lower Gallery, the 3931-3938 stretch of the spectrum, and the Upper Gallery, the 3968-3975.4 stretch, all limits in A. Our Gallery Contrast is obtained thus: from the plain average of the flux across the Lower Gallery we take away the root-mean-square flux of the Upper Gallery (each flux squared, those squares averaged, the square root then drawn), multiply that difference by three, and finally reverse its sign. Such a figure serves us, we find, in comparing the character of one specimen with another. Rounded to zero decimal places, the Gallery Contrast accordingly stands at 4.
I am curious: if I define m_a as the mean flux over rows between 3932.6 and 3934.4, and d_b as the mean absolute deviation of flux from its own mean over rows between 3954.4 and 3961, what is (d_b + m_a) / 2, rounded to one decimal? 2.9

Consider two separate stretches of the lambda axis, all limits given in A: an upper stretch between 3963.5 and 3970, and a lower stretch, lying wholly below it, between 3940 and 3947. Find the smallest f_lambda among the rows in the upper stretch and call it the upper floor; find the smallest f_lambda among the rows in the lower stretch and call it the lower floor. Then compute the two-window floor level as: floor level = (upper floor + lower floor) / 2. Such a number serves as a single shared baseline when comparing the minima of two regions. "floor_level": 6.6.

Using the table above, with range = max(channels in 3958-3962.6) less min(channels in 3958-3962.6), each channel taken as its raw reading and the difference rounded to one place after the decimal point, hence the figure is 3.2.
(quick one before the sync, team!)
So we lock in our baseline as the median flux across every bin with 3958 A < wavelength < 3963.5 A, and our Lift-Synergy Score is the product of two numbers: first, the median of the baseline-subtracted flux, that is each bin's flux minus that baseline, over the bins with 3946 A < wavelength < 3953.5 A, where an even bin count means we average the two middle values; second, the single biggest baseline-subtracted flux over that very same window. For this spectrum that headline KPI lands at 15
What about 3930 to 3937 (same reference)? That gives 11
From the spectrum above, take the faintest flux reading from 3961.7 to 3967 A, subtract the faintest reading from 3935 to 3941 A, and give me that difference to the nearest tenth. -0.5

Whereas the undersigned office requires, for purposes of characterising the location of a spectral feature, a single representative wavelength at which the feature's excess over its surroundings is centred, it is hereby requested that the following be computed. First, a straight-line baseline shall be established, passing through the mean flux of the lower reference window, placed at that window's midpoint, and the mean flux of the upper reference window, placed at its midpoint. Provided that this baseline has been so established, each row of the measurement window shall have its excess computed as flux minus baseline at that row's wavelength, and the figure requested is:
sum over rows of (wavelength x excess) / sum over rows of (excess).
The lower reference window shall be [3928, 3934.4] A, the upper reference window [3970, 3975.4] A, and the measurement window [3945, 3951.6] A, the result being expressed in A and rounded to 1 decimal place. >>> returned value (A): 3949.0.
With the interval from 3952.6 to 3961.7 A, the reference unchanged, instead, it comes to 3957.0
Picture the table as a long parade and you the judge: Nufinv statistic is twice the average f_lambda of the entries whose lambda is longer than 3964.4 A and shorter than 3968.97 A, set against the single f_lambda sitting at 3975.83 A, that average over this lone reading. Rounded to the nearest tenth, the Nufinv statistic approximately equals 1.2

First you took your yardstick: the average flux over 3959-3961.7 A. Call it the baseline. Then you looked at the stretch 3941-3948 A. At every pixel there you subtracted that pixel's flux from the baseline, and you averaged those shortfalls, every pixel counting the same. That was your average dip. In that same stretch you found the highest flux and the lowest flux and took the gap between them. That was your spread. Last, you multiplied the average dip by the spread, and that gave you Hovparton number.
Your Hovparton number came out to 3.9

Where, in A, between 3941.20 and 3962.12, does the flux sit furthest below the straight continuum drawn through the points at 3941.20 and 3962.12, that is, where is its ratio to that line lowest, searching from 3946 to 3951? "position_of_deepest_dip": 3946.64 A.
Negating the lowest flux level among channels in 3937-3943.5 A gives -5.9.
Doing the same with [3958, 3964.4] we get -6.7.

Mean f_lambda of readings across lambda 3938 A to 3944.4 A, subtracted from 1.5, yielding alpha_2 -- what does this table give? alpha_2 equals -7.2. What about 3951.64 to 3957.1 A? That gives -10.3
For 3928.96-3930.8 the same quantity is -4.4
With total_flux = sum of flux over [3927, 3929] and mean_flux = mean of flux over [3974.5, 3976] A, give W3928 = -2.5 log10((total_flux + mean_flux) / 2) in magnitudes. -2.74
